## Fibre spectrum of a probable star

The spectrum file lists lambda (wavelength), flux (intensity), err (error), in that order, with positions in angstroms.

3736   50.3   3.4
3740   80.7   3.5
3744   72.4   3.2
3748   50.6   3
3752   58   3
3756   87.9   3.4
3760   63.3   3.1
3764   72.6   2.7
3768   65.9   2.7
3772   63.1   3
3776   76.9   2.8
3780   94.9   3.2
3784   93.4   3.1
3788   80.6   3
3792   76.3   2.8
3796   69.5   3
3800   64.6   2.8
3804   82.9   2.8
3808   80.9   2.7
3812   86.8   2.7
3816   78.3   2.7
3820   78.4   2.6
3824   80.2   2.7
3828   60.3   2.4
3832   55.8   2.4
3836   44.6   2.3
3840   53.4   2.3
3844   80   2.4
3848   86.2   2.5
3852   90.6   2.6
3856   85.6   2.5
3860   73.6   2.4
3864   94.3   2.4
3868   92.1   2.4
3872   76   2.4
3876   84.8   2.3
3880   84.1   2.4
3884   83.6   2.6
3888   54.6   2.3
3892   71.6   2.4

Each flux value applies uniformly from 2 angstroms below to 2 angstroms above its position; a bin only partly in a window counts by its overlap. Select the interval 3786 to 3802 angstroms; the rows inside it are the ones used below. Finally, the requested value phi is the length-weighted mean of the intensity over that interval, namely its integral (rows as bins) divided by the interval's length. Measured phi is 73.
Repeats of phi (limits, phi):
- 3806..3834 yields 74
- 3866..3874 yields 84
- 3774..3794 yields 84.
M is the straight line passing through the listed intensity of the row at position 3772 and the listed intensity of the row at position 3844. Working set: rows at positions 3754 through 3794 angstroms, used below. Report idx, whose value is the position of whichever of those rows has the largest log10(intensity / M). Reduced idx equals 3756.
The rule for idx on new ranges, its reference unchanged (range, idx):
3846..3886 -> 3864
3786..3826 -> 3788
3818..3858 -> 3852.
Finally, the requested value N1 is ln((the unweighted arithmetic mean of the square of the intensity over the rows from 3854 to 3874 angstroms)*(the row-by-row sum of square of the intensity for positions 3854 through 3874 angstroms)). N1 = 19.4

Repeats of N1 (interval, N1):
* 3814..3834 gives 18.7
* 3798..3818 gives 19.1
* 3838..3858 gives 19.2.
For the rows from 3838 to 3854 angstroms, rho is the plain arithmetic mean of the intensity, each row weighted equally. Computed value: 78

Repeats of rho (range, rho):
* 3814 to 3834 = 71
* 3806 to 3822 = 81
